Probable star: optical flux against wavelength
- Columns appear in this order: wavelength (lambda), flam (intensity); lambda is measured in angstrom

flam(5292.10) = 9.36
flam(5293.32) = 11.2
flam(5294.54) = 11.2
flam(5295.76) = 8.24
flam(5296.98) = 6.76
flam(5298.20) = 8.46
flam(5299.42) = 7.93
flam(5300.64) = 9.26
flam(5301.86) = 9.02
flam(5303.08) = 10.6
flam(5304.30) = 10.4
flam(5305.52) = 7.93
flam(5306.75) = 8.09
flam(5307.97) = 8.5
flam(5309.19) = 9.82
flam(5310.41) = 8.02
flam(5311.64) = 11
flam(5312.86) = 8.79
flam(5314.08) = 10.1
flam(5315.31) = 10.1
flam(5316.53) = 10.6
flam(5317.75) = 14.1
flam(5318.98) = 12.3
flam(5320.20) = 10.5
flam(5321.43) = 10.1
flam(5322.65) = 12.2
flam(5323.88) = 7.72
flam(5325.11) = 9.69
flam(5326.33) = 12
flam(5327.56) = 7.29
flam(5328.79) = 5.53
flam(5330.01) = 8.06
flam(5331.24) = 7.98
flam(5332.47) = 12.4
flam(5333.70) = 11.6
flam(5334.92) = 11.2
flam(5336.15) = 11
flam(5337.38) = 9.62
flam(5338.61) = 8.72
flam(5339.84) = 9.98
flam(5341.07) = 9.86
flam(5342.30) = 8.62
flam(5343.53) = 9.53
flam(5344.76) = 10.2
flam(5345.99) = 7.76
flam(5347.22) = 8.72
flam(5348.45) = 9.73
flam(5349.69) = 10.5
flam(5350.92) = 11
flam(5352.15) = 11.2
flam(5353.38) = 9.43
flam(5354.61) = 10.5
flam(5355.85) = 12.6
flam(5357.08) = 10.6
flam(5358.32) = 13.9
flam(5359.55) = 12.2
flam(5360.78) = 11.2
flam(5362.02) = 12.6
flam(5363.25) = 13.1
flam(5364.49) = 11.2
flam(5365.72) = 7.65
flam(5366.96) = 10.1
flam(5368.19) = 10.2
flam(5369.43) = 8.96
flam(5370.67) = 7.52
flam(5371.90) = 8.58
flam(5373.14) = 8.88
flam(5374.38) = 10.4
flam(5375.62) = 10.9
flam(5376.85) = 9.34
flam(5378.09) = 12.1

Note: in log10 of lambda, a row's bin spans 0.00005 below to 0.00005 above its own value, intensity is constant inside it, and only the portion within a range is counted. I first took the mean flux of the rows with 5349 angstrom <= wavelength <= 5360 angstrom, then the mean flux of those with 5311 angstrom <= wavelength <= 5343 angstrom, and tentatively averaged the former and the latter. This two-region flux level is 10.7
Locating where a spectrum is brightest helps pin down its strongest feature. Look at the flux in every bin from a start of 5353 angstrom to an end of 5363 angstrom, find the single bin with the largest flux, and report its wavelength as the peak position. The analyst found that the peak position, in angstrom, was 5358.32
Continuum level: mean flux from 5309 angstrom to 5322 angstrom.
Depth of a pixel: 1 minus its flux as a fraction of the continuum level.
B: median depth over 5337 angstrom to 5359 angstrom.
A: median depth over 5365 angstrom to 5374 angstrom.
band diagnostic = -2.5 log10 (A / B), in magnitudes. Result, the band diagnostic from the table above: -1.1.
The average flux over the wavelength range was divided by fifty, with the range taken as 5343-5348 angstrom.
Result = 0.181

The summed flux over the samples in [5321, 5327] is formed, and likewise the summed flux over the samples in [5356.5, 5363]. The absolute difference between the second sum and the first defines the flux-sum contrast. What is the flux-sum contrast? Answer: 8.8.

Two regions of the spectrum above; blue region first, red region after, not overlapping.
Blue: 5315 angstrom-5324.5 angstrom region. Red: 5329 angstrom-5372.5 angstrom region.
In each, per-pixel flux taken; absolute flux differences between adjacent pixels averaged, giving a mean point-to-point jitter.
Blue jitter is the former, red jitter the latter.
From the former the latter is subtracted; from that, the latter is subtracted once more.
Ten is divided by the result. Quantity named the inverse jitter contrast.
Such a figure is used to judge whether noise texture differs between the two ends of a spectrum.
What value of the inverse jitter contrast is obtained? -18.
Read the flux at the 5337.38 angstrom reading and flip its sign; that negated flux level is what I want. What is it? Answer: -9.6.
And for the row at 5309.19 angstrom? -9.8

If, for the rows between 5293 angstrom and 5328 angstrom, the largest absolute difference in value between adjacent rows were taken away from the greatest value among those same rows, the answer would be 9.4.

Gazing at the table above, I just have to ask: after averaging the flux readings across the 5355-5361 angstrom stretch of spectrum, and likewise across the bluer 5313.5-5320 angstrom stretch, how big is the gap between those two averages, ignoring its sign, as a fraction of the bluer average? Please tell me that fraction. 0.06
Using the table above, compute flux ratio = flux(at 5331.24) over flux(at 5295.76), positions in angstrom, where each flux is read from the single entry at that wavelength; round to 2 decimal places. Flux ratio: 0.97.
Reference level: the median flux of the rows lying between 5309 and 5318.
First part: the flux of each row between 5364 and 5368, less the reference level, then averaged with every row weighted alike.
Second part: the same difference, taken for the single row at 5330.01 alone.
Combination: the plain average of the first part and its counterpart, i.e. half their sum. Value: -1.2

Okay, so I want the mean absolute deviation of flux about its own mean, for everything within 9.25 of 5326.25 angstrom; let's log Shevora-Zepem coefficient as 2.0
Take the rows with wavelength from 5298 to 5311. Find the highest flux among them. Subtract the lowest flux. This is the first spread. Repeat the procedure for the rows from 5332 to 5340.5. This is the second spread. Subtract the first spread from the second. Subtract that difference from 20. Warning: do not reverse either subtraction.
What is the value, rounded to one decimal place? 19.0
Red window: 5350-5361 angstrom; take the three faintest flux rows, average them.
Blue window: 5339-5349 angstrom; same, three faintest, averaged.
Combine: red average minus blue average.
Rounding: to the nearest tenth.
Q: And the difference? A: 1.8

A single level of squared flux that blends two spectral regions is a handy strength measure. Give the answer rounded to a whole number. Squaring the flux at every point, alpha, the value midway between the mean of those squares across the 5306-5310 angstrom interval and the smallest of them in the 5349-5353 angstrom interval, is 94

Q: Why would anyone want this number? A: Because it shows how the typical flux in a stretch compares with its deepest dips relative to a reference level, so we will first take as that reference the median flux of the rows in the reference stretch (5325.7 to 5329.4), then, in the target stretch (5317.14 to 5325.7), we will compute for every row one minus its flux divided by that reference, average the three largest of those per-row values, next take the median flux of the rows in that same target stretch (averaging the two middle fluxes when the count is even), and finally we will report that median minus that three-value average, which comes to 10.8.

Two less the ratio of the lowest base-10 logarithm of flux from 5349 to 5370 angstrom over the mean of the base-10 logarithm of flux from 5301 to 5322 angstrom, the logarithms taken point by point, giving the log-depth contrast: 1.11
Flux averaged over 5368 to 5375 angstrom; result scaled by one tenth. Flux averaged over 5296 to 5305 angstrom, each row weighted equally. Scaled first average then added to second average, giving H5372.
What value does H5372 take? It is 9.8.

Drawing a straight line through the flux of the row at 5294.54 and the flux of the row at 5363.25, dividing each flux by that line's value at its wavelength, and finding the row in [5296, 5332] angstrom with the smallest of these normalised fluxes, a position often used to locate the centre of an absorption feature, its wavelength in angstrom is 5328.79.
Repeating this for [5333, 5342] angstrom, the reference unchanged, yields 5338.61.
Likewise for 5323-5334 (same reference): 5328.79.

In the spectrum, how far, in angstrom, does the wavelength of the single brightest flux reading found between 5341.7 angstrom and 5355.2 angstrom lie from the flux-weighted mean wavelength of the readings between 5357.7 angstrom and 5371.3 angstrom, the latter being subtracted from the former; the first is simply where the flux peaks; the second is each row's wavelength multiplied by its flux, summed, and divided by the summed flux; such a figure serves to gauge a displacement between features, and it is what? -11.7 angstrom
